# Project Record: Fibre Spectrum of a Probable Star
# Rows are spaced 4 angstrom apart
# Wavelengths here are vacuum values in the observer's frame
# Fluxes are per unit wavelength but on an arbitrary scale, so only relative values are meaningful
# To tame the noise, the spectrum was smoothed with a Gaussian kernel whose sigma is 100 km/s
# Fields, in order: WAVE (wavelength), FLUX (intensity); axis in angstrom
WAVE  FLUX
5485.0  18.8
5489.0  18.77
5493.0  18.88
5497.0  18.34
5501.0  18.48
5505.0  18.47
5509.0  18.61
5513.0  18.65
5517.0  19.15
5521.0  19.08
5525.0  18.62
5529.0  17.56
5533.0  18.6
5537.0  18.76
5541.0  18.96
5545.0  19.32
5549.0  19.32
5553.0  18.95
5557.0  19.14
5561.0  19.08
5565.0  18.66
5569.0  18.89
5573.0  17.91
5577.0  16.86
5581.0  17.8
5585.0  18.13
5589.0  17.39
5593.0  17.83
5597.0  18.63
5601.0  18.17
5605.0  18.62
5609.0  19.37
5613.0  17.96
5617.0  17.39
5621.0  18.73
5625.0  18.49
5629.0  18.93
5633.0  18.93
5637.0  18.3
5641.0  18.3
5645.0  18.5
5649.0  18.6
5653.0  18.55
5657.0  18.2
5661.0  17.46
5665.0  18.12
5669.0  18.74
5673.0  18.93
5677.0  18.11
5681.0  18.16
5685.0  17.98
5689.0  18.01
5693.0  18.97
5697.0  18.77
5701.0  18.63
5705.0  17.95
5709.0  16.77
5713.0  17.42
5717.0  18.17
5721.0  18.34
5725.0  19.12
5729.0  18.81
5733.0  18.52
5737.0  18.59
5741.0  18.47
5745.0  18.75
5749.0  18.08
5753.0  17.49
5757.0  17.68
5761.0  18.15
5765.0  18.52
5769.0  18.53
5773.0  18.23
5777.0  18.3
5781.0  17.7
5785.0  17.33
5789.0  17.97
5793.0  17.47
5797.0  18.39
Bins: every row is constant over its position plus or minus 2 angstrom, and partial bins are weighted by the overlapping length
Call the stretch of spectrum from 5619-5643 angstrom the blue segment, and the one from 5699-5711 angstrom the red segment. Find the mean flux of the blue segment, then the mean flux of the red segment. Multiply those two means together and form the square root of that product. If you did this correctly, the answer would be 18.2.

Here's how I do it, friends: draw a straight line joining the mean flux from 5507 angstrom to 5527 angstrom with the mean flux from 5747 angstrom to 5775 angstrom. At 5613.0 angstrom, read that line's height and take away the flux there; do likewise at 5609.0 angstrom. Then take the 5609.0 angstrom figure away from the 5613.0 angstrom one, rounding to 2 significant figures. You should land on 1.4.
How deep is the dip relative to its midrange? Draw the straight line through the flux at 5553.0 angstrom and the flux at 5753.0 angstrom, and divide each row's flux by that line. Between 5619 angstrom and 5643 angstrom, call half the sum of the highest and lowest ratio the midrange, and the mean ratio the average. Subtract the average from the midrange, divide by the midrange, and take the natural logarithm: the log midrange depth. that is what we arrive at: -6.39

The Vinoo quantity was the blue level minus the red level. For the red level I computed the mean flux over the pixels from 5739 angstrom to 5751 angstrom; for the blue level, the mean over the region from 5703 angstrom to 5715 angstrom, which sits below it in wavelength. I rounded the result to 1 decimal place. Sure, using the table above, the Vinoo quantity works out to -1.1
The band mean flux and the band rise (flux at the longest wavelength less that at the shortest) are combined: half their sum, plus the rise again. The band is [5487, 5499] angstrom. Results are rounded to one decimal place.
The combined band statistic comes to 8.7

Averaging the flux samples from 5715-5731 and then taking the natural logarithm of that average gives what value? 2.92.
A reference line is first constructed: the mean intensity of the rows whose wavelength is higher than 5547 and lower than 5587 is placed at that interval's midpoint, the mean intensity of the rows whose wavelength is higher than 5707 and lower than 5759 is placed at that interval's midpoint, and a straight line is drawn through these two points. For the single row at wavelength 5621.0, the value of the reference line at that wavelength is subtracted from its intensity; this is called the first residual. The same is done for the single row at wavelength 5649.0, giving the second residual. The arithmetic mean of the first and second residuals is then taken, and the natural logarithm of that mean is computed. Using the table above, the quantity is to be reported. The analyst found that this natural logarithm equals -1.15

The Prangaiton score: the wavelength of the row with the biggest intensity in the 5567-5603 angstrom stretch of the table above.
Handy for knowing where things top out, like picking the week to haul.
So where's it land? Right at 5569.0 angstrom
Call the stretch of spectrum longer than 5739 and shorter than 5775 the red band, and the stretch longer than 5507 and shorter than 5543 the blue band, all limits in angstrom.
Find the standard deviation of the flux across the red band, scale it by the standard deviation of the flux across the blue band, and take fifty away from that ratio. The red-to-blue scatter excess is -49.1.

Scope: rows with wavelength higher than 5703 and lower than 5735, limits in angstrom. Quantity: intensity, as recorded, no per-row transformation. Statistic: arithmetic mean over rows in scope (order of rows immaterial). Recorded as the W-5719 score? 18.14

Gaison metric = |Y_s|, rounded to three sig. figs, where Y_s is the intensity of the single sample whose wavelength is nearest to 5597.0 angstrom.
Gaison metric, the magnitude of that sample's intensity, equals 18.6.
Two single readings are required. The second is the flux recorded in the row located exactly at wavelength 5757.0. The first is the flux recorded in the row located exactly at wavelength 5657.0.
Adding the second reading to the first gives 35.9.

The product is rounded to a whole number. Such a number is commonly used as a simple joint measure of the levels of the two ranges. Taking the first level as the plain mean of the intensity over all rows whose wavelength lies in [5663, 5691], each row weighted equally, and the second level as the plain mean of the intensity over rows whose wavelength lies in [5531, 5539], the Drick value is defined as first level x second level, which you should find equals 342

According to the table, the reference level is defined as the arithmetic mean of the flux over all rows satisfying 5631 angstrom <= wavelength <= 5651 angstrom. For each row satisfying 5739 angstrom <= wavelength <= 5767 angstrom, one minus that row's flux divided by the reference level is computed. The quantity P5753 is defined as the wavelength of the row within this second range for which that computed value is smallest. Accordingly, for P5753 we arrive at 5745.0 angstrom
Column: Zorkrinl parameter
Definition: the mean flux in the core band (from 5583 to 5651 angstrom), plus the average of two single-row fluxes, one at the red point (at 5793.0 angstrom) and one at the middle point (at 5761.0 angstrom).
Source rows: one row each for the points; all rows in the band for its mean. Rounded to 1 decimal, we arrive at 36.2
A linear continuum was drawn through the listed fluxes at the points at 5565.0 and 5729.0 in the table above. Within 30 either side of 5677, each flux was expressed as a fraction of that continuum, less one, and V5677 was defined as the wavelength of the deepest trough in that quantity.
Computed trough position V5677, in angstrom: 5661.0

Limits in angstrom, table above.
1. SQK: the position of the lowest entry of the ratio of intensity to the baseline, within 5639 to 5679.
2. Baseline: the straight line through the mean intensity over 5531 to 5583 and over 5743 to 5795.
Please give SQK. 5661.0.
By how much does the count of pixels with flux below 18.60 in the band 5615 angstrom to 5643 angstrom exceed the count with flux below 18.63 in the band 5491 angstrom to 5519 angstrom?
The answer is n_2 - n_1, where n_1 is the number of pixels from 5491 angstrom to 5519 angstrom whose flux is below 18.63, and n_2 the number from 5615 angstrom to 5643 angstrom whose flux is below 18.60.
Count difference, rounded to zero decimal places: 0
